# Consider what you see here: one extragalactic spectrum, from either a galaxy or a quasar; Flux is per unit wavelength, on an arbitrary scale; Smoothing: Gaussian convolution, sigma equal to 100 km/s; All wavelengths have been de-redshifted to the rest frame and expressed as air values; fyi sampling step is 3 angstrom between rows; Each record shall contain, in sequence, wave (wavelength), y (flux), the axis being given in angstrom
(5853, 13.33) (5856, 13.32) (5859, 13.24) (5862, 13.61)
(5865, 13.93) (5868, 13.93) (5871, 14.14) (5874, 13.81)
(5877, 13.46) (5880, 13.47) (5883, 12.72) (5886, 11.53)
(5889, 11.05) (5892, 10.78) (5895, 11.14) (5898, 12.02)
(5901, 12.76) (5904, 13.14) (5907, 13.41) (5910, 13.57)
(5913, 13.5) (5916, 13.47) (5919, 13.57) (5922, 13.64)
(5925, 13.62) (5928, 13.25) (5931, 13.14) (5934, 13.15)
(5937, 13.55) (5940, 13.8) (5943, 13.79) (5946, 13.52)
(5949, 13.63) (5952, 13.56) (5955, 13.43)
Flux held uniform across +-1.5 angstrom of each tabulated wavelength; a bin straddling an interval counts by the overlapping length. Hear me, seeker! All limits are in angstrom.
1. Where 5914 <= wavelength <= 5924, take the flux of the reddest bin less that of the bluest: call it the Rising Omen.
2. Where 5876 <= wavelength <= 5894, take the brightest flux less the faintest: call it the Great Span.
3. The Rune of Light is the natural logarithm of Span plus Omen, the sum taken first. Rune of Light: 1.1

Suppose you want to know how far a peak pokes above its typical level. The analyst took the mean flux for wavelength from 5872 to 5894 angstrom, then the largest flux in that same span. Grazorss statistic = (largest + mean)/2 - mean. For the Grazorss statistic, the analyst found 0.70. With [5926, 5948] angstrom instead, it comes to 0.17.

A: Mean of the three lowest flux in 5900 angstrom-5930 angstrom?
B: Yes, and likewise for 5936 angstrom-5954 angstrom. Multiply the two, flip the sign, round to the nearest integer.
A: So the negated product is -177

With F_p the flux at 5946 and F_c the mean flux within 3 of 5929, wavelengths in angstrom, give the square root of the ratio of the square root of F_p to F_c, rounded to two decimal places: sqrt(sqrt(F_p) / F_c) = 0.53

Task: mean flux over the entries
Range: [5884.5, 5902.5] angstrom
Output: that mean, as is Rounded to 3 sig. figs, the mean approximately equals 11.5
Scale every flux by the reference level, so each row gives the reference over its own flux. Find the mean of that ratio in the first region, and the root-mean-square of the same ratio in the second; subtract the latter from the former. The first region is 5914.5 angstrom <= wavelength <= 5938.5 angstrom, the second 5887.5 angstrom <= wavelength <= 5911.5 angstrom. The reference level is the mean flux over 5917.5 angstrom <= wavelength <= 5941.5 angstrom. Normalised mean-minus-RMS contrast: -0.11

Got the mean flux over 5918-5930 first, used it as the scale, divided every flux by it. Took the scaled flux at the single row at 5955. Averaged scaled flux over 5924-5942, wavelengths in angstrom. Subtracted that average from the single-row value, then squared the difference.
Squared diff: 0.0000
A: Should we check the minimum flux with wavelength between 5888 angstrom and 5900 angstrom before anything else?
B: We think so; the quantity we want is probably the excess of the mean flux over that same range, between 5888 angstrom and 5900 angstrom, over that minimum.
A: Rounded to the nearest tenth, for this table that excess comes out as 0.5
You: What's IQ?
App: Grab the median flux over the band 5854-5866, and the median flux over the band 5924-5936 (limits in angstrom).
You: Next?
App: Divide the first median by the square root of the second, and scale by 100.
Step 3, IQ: 371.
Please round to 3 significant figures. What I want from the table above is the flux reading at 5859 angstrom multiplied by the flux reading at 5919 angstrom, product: 180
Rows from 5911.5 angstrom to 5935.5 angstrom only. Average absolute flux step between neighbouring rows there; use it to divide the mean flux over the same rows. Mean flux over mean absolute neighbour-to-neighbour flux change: 132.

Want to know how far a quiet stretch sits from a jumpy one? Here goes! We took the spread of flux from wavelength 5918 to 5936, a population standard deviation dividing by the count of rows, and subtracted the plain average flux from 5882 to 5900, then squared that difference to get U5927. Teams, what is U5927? 128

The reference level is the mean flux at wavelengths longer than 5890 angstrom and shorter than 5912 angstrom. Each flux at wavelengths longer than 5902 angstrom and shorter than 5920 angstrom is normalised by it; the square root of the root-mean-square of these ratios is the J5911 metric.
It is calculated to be 1.04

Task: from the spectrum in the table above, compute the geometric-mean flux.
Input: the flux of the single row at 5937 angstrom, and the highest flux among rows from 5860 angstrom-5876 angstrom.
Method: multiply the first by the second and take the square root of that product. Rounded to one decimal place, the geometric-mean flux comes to 13.8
